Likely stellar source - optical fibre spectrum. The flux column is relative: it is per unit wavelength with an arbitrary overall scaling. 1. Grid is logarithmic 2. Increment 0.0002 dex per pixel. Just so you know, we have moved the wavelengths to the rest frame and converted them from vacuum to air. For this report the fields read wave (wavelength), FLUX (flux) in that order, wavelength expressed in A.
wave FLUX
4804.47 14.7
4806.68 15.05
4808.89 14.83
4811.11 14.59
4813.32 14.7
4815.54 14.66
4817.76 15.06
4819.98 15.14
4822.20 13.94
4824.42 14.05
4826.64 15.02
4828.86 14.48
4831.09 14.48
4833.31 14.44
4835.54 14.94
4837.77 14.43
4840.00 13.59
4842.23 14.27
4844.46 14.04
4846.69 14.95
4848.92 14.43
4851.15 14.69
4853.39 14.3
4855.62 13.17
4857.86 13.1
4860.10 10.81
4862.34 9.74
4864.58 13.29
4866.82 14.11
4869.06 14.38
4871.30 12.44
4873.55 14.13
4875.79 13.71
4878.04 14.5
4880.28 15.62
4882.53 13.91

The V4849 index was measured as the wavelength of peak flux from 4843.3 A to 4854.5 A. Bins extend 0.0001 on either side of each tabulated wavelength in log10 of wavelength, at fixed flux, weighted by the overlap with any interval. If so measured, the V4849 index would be 4846.69 A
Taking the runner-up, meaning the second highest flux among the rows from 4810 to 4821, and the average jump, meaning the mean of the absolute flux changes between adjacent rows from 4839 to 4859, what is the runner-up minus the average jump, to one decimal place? 14.5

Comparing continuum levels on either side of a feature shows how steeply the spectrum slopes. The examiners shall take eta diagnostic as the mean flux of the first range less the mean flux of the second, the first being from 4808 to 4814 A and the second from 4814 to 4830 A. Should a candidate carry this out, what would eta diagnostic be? 0.09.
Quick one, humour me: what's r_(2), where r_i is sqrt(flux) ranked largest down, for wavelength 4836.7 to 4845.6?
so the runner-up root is 3.78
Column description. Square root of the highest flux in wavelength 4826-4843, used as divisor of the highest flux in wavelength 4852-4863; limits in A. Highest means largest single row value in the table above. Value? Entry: 3.69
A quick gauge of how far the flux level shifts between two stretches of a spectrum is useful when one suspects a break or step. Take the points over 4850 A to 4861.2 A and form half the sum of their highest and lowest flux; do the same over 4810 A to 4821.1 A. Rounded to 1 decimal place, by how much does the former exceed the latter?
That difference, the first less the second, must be -2.1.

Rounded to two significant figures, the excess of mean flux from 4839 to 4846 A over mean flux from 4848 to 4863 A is 1.1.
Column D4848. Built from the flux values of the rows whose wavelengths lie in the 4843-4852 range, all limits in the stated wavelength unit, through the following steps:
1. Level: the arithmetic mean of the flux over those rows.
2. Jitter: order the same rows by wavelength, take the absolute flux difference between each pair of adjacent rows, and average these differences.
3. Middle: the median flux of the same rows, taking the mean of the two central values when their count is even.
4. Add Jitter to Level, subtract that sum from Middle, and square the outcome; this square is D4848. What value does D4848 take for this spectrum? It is 0.28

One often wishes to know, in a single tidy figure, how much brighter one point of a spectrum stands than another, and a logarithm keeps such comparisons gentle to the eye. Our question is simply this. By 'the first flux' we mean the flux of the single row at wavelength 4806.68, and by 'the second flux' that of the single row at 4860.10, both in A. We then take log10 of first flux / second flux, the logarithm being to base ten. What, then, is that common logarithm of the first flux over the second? 0.14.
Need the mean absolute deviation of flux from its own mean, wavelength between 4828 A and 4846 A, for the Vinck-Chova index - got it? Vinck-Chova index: 0.28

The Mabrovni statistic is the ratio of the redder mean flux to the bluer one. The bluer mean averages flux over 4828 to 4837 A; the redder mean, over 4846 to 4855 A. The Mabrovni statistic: 1.00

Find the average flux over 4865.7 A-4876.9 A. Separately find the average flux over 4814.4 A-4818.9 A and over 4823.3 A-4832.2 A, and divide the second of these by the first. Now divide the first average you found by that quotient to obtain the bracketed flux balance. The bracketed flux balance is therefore 14.1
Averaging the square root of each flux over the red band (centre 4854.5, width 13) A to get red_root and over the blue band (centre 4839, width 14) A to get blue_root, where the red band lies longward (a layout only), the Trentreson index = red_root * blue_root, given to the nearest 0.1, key 13.8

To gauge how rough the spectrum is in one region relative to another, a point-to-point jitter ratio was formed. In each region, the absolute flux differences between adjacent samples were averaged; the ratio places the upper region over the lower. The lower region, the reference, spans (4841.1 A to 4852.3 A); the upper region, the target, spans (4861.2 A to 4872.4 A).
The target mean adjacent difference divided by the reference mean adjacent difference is 3.4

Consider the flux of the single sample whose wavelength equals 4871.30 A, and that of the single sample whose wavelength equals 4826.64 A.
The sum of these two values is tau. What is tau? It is 27.5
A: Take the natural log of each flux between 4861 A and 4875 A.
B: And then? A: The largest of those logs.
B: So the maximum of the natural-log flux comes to 2.67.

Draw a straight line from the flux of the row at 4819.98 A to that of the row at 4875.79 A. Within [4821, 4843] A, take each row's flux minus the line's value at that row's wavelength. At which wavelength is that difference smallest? 4822.20 A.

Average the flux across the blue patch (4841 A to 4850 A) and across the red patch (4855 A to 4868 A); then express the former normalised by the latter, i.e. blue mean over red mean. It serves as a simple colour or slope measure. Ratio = 1.17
